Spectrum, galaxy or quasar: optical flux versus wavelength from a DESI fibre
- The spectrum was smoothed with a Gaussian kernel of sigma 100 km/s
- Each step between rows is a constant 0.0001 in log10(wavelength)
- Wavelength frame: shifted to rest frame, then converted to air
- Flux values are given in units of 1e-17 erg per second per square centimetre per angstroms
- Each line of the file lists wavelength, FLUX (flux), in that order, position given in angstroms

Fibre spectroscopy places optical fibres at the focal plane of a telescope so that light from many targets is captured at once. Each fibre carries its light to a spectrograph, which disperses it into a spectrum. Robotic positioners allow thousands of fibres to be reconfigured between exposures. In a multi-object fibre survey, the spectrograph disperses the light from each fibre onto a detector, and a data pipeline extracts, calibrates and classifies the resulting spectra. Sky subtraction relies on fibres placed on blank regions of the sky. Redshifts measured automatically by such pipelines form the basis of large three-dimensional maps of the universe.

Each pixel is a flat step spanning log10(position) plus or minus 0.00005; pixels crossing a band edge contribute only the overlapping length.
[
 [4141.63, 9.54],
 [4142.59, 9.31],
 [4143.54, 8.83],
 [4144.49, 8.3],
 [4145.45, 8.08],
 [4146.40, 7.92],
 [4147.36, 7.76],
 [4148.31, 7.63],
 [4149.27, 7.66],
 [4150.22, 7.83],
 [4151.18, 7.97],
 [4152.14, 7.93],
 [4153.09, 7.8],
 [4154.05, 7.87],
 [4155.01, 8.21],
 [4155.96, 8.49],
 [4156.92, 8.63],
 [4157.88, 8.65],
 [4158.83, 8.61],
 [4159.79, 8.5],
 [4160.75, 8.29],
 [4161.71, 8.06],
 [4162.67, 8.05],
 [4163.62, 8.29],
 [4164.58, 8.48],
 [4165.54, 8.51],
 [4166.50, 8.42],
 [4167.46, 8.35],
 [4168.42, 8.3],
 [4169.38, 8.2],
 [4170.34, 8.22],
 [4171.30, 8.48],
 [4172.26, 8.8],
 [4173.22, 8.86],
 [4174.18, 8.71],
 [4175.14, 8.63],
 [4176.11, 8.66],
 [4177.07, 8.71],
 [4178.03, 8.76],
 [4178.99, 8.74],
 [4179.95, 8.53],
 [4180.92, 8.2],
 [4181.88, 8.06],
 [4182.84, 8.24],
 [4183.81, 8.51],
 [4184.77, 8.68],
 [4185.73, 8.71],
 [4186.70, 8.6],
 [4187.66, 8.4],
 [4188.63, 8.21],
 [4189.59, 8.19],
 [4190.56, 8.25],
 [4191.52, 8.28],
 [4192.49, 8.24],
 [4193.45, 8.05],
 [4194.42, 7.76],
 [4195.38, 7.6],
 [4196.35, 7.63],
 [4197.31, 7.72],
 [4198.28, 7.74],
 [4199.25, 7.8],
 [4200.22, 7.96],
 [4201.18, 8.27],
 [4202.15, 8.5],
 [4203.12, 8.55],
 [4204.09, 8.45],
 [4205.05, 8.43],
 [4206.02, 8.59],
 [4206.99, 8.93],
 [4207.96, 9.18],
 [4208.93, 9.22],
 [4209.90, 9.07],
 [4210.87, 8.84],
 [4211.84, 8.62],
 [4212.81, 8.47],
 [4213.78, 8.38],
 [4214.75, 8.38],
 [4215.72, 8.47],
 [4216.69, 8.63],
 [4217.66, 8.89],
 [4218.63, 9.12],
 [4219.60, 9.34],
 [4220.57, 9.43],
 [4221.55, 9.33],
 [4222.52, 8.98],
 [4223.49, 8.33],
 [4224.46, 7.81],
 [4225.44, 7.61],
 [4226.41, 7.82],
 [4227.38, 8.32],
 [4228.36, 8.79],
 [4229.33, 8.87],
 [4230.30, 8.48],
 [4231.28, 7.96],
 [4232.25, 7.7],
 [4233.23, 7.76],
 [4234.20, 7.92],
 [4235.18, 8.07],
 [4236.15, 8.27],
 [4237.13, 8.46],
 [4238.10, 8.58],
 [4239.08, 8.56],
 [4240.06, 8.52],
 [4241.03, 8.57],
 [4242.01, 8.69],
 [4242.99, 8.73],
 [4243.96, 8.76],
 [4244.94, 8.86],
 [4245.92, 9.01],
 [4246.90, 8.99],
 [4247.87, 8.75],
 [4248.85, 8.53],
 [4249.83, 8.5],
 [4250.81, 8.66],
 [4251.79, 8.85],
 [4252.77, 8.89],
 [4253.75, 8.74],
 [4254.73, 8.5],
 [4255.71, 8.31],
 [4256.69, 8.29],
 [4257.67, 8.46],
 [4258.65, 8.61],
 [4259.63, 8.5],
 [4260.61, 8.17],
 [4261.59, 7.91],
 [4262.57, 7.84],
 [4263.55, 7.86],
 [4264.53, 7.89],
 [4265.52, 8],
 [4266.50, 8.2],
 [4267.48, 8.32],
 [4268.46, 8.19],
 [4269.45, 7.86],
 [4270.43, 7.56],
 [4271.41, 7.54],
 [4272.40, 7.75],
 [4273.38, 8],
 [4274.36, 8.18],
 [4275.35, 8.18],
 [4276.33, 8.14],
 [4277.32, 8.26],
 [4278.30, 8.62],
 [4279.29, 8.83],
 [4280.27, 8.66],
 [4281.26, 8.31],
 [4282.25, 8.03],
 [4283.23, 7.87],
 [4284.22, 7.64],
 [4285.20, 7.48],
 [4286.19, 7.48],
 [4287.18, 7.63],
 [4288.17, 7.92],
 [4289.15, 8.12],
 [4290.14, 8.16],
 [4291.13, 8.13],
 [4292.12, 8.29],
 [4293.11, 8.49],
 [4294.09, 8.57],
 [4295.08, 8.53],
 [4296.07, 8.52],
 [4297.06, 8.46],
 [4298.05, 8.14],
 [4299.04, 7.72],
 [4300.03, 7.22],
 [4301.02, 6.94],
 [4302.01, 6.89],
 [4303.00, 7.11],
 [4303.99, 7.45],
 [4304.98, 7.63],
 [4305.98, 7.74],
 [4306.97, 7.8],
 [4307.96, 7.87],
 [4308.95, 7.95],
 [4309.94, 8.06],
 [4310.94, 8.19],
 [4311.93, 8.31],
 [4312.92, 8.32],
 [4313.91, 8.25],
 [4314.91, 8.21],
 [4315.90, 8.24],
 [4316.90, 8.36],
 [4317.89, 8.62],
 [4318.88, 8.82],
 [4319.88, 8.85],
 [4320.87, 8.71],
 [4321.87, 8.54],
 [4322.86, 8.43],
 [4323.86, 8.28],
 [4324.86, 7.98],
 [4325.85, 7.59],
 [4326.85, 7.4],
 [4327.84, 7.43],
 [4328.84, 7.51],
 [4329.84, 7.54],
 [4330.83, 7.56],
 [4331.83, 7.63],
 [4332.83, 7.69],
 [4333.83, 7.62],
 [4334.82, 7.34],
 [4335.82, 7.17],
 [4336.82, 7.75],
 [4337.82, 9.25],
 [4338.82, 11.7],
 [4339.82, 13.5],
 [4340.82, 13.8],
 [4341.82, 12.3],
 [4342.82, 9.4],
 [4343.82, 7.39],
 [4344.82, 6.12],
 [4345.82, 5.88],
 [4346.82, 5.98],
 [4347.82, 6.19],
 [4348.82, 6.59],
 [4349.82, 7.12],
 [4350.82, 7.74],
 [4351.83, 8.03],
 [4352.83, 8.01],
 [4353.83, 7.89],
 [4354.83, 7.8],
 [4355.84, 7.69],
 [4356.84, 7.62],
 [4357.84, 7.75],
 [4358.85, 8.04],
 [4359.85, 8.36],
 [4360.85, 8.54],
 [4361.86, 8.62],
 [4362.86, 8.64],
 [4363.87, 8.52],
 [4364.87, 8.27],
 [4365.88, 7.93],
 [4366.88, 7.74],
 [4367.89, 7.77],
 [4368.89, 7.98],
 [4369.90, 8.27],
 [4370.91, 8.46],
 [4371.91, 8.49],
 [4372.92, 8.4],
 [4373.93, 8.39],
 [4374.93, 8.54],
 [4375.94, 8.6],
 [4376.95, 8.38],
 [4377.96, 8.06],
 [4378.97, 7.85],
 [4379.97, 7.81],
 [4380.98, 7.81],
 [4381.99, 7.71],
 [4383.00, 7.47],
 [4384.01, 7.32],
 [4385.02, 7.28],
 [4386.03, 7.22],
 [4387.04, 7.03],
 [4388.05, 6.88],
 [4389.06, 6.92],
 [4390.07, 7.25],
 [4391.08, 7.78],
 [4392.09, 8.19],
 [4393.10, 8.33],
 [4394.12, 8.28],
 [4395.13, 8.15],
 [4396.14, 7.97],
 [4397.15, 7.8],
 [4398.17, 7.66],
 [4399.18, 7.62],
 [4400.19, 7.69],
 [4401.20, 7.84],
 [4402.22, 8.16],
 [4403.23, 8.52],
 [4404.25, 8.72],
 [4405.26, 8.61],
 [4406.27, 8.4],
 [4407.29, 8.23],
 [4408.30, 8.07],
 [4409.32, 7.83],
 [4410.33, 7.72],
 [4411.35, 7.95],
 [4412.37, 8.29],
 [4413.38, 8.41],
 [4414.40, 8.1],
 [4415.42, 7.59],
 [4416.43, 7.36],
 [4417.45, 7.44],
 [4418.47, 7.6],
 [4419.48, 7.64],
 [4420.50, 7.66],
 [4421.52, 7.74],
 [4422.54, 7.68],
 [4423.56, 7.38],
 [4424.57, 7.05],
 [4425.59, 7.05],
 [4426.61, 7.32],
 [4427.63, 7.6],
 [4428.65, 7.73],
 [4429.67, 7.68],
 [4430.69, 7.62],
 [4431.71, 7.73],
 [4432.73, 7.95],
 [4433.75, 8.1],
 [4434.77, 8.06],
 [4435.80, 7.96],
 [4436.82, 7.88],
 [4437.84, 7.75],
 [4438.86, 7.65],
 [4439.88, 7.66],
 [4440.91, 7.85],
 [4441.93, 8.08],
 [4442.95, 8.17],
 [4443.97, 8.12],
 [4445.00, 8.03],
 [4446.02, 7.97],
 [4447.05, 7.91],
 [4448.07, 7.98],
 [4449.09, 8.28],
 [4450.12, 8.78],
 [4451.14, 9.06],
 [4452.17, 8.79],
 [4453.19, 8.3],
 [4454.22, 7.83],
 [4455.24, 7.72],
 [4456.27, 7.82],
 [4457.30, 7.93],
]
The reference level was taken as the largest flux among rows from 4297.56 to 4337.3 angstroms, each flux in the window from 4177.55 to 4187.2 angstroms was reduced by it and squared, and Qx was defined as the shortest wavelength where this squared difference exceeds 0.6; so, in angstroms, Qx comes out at 4181.88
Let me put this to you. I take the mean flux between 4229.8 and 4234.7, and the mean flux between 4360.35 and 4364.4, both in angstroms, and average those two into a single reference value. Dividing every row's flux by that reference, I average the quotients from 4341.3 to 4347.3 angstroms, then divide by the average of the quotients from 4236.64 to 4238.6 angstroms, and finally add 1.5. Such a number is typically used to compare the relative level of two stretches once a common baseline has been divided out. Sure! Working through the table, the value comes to 2.42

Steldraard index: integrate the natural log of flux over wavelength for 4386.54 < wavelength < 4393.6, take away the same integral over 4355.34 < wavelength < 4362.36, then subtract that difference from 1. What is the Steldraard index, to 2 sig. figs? 1.5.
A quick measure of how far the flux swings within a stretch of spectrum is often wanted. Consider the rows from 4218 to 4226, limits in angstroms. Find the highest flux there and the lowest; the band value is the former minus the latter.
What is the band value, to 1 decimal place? 1.8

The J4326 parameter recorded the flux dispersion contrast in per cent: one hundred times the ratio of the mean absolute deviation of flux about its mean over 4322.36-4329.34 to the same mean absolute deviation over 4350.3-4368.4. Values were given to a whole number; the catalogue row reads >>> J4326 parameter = 125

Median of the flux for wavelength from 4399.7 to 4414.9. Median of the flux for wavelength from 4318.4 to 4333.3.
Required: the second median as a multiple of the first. 0.94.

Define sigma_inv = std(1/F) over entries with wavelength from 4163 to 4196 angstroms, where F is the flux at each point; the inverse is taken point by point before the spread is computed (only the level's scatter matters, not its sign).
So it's 0.0042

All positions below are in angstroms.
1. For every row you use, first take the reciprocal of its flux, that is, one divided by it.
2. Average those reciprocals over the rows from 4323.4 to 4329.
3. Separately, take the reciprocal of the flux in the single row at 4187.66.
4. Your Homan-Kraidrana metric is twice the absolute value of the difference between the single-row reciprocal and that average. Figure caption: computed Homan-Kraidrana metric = 0.022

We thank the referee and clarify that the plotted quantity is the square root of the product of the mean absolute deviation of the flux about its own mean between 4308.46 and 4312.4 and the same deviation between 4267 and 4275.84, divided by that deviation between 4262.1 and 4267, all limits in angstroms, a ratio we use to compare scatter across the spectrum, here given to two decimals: 1.53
